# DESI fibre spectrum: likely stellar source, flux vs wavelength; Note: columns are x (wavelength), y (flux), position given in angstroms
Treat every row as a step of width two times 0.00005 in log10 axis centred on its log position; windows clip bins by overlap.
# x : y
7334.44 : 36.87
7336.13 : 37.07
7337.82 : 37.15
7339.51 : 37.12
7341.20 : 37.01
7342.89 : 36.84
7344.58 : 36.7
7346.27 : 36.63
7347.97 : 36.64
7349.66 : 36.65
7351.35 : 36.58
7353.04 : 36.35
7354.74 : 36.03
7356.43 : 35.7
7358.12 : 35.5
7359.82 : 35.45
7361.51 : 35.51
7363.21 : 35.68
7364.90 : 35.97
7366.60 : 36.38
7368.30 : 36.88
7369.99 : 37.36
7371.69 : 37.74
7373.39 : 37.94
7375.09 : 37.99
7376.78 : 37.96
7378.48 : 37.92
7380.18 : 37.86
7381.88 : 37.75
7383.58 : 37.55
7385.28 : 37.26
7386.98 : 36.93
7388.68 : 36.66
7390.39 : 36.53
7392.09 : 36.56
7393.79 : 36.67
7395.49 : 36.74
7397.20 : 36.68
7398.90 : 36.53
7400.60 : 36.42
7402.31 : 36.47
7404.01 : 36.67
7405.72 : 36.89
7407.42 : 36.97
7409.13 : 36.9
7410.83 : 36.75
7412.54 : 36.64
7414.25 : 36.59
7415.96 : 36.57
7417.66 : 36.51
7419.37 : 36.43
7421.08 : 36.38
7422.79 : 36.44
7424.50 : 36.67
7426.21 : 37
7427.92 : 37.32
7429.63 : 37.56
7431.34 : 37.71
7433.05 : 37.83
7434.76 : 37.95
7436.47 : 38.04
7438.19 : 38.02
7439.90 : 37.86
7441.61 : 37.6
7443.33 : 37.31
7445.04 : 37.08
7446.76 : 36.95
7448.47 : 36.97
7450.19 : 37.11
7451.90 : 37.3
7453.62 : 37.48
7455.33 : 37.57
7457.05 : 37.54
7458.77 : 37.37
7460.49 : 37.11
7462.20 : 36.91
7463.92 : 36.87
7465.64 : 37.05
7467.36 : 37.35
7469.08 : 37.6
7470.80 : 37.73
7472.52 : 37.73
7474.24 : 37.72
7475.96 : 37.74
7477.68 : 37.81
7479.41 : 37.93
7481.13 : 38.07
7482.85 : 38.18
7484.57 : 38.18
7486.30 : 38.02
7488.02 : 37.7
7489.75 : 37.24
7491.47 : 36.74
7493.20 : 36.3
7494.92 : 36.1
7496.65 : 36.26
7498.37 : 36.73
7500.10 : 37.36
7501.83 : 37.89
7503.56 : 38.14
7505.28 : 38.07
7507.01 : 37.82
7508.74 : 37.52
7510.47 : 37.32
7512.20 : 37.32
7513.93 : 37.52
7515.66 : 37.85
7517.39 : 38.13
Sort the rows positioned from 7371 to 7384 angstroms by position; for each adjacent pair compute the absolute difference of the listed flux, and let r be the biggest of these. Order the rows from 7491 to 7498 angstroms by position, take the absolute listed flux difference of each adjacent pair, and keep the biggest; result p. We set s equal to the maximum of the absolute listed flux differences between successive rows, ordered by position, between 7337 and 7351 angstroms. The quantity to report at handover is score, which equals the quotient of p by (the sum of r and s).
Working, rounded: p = 0.44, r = 0.20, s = 0.17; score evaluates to 1.2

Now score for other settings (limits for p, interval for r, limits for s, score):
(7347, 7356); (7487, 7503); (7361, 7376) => 0.3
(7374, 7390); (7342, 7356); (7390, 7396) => 0.8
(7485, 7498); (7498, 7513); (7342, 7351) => 0.6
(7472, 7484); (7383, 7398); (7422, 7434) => 0.2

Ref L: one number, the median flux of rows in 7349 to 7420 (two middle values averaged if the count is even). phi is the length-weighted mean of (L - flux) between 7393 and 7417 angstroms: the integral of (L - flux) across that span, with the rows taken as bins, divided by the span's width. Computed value -0.02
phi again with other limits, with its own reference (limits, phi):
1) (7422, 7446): -0.80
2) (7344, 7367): 0.54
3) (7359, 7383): -0.38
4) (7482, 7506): -0.69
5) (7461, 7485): -0.96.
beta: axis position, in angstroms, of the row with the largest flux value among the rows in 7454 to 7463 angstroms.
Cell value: 7455.33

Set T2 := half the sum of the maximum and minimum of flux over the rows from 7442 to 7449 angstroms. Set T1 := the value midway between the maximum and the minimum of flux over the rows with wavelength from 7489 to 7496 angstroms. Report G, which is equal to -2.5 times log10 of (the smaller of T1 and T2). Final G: -3.91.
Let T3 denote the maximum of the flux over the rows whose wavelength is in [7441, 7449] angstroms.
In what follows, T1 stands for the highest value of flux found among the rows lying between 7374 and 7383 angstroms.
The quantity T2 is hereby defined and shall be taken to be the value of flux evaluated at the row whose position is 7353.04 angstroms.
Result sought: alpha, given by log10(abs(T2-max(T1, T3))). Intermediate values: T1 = 37.99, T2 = 36.35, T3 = 37.6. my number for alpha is 0.2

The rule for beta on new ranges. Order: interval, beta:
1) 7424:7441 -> 7436.47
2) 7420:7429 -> 7427.92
